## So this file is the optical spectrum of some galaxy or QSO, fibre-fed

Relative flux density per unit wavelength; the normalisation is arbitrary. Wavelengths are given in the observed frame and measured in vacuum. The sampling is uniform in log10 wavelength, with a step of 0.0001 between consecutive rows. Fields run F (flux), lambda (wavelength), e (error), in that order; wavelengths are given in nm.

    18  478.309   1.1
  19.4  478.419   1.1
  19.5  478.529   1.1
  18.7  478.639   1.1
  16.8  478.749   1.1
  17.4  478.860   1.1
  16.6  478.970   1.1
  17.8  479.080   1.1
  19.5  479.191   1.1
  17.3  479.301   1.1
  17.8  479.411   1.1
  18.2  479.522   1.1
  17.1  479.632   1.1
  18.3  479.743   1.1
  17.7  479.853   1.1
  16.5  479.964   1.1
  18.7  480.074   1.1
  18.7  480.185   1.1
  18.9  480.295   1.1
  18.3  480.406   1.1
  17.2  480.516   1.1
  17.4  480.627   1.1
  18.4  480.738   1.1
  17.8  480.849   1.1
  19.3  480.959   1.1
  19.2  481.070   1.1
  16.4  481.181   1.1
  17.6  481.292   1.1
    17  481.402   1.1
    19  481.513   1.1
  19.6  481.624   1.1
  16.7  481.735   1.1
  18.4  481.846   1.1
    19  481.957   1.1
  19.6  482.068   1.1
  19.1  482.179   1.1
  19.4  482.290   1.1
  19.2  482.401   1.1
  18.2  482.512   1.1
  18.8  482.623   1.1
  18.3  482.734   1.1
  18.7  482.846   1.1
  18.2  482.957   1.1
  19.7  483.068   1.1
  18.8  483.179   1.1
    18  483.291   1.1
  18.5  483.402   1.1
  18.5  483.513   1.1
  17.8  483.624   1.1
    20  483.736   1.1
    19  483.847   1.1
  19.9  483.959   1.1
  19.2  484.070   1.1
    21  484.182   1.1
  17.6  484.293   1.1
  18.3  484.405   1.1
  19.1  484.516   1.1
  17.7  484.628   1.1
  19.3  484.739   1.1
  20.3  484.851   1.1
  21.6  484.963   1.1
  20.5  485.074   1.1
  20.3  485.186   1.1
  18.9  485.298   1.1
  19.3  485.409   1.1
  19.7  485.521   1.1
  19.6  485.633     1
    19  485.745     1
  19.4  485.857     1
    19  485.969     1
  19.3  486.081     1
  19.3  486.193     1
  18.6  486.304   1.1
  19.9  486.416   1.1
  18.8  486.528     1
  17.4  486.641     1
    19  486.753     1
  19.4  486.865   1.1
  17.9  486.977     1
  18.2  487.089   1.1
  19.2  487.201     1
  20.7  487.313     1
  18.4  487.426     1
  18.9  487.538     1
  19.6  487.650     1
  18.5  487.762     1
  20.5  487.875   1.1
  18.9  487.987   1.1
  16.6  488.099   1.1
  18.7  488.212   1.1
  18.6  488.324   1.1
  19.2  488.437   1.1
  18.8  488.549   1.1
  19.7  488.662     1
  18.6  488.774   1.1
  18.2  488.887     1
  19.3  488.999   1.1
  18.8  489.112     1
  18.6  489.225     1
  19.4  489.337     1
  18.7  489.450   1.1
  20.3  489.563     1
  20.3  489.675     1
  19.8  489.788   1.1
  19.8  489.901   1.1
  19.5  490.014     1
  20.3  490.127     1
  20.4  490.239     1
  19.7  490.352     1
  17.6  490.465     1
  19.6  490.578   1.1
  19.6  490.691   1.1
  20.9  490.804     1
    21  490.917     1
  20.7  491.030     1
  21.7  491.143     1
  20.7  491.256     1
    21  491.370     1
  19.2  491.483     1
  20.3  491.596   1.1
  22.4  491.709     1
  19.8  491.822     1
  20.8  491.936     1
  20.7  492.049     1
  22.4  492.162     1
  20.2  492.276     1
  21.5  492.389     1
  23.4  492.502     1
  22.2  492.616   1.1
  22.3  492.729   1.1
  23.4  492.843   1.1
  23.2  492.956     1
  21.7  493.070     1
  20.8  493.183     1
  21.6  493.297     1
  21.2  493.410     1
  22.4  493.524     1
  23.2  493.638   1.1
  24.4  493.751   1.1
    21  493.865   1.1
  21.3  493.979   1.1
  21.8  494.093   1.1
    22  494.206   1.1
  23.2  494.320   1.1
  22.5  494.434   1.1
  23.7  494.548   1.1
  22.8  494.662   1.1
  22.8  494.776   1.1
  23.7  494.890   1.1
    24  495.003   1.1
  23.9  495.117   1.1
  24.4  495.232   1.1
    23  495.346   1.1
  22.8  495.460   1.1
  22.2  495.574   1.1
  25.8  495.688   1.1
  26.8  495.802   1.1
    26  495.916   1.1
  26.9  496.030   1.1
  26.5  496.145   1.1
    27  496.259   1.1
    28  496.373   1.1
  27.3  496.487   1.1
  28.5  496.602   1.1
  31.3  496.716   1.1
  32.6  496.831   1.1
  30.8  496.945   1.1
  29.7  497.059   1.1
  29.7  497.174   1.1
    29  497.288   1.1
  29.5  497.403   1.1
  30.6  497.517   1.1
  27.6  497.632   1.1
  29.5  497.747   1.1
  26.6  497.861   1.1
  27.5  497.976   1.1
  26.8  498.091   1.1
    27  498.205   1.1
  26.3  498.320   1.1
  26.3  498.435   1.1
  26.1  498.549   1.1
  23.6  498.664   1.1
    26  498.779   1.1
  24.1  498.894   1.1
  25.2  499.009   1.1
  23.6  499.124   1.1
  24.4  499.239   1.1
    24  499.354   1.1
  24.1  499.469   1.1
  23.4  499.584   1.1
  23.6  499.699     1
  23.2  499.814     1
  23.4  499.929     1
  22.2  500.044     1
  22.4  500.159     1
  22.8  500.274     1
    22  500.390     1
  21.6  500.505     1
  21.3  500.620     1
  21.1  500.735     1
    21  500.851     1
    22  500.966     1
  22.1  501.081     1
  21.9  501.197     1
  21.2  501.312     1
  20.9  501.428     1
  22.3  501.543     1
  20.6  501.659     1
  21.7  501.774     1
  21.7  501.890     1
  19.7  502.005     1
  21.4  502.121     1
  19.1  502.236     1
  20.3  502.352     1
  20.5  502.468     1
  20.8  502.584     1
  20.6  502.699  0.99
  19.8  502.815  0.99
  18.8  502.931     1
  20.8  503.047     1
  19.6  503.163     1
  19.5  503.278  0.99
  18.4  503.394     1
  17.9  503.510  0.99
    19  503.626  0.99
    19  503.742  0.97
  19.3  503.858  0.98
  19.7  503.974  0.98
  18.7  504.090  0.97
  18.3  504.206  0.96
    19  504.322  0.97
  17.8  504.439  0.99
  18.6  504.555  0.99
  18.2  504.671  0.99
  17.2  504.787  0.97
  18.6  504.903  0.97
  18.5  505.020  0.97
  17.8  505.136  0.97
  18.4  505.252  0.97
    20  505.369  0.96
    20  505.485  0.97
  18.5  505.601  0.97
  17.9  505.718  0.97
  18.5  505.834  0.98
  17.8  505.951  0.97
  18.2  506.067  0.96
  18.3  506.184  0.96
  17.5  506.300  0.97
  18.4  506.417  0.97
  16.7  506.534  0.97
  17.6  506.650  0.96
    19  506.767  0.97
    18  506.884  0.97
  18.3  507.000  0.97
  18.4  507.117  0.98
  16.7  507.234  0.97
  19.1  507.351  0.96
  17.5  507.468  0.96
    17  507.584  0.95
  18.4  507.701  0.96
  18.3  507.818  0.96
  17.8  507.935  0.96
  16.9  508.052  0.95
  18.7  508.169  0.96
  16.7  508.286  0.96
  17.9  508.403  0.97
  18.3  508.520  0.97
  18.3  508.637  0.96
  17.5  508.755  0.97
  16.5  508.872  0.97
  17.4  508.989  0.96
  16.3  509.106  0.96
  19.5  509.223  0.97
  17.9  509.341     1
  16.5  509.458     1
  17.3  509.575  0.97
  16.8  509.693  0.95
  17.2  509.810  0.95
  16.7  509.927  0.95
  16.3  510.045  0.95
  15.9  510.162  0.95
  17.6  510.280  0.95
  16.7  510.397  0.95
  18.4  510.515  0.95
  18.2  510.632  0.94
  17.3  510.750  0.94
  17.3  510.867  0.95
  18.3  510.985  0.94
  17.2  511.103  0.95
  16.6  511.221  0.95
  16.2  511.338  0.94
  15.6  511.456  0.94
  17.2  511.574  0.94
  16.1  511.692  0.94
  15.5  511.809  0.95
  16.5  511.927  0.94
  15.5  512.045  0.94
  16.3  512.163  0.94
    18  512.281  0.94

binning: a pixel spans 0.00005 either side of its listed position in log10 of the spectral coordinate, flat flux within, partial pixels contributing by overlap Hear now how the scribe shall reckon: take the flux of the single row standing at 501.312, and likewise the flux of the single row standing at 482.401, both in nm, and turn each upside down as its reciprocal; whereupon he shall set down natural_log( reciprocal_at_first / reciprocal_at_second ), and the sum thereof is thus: -0.10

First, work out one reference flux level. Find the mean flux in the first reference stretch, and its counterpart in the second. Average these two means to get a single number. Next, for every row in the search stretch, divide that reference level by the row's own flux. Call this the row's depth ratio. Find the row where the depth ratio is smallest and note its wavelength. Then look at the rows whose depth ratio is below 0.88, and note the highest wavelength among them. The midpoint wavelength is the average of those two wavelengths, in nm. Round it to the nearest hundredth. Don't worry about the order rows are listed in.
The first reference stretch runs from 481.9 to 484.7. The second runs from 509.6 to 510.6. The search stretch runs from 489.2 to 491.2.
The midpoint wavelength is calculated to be 491.14 nm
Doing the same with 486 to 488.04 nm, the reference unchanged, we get 487.59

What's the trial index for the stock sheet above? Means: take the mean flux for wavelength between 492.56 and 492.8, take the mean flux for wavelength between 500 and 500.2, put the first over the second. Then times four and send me 4.0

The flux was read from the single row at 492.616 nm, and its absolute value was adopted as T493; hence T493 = 22.2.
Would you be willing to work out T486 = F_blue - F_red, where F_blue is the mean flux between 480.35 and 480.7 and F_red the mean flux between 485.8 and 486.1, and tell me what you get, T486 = -1.6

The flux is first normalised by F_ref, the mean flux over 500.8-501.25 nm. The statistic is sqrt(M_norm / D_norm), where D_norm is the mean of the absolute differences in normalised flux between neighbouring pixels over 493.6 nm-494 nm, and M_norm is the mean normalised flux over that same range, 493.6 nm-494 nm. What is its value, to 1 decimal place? 3.7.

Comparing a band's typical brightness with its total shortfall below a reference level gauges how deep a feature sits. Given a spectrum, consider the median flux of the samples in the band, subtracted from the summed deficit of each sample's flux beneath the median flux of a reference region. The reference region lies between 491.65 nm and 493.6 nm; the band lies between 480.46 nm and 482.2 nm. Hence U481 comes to 37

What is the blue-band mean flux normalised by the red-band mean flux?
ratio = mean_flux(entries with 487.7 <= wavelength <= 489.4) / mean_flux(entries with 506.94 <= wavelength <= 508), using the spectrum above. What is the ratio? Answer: 1.05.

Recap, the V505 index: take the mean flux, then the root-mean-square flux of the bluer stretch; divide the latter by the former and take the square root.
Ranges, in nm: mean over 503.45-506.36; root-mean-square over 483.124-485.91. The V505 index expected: 1.02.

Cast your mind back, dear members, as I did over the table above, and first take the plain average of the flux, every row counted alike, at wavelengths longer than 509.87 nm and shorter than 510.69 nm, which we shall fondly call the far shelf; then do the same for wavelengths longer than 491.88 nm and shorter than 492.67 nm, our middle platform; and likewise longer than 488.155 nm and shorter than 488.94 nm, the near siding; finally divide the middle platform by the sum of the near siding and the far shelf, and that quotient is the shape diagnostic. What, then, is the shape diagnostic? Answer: 0.601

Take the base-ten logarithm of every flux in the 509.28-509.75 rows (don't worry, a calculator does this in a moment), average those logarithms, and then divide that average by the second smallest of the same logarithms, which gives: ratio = 1.01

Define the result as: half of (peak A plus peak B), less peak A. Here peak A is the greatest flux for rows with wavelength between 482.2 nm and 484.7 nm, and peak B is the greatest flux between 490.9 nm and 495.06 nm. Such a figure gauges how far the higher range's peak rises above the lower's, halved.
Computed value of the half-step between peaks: 1.7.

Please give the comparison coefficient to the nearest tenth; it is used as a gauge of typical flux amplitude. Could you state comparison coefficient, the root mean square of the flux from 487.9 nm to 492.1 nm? 19.7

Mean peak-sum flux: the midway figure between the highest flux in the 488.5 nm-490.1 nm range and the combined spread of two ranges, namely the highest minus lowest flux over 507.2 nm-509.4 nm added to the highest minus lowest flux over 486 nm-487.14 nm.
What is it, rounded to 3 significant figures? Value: 13.0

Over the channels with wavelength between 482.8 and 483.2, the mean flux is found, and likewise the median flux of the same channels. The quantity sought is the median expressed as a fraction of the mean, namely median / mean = 0.99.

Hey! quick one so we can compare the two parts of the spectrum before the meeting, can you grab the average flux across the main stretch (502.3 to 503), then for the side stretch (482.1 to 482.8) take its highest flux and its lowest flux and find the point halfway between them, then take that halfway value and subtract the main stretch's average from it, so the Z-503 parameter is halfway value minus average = -1.3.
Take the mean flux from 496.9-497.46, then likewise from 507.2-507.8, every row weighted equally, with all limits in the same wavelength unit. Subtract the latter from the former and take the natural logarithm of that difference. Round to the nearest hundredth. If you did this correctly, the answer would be 2.48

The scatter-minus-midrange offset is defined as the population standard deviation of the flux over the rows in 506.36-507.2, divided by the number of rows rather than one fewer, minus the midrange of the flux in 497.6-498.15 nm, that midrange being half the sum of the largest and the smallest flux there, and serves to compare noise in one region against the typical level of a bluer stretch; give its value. -27.4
